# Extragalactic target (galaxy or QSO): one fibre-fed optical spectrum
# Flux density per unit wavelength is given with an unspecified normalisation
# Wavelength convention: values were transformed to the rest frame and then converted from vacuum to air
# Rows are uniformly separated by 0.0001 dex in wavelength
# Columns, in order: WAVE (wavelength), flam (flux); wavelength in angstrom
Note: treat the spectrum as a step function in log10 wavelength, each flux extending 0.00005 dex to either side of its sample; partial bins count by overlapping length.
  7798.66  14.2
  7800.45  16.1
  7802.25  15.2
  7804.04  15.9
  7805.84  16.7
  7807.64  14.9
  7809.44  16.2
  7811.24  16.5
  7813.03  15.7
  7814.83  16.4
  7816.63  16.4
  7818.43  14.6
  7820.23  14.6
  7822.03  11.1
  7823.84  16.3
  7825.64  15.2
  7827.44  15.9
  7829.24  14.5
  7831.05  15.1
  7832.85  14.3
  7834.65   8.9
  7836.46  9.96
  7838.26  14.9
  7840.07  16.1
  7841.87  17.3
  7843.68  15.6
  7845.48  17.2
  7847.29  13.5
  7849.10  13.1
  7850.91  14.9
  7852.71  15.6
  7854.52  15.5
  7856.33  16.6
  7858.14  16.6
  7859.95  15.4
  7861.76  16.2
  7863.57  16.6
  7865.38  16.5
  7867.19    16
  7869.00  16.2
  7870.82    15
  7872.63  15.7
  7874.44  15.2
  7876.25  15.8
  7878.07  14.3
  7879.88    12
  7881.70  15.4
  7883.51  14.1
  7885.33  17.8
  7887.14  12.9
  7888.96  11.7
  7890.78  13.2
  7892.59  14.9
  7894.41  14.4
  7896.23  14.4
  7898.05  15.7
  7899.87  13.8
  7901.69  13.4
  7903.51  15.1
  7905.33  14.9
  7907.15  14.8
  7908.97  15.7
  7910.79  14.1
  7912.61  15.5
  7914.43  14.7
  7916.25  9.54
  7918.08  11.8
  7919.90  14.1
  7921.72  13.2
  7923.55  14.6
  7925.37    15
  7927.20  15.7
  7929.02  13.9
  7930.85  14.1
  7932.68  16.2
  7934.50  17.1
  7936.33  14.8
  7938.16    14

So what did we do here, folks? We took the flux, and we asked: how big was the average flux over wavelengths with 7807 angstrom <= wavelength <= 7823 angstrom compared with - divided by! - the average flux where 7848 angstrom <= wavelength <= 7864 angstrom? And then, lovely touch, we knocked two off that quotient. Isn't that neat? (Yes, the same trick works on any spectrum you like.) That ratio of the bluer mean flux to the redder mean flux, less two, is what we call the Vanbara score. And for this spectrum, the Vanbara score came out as -1.03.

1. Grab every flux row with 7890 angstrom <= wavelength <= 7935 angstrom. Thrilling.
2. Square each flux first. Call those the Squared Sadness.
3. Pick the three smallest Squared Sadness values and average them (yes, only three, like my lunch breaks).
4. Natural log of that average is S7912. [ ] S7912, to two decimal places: 4.90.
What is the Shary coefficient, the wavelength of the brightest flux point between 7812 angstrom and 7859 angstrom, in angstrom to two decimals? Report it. 7841.87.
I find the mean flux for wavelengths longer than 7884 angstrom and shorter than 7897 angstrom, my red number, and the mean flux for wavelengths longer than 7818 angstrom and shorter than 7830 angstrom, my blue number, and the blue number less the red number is 0.4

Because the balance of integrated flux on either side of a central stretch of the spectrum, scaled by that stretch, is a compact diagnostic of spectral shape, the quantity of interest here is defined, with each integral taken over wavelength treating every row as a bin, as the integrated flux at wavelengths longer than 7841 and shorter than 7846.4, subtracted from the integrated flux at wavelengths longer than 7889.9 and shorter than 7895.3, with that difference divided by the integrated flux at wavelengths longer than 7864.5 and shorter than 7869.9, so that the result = -0.15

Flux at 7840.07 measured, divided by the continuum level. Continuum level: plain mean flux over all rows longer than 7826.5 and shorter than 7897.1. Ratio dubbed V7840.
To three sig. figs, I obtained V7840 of 1.08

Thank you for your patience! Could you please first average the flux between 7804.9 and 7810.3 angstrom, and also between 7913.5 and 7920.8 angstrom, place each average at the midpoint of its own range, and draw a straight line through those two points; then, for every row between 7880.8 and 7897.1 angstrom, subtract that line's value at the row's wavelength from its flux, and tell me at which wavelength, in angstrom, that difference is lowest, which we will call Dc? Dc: 7888.96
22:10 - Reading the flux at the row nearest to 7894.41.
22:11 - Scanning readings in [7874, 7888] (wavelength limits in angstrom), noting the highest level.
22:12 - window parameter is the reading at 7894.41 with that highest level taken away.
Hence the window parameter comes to -3.4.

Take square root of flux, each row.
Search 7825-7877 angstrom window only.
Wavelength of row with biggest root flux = 7841.87 angstrom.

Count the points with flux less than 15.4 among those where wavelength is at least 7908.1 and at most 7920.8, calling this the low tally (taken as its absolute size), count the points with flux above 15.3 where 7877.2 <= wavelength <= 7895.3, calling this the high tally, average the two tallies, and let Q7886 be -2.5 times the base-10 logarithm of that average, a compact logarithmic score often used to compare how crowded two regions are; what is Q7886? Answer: -1.36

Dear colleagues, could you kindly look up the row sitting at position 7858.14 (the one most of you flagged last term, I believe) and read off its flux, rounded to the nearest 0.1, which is 16.6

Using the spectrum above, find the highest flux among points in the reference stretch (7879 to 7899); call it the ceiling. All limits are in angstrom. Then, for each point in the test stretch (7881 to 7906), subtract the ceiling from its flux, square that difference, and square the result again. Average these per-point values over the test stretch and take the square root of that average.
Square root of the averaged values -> 16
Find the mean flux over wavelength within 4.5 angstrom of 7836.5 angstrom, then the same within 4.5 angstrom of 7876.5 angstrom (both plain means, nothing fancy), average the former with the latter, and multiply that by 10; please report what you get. 137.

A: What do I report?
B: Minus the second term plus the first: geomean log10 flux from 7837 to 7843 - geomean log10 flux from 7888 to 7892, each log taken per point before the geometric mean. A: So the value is 0.112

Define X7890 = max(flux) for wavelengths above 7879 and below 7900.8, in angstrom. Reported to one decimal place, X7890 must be 17.8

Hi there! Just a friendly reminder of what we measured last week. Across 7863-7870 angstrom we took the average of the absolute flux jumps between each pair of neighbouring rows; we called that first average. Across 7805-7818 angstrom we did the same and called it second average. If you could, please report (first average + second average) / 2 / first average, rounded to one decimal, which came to 2.0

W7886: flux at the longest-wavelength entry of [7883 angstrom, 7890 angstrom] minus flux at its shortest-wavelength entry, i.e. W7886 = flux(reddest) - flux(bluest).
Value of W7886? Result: -2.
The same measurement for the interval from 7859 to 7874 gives 0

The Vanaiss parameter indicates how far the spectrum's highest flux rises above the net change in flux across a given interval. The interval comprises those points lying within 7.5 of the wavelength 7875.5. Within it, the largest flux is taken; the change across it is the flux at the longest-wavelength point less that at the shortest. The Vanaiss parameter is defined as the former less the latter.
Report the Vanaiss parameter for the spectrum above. 17.0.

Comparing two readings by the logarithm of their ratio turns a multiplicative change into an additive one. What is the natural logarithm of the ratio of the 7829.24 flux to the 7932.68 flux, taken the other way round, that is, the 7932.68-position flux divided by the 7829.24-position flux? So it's 0.11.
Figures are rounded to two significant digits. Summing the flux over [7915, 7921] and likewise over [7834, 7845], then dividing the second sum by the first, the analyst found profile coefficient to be 2.3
